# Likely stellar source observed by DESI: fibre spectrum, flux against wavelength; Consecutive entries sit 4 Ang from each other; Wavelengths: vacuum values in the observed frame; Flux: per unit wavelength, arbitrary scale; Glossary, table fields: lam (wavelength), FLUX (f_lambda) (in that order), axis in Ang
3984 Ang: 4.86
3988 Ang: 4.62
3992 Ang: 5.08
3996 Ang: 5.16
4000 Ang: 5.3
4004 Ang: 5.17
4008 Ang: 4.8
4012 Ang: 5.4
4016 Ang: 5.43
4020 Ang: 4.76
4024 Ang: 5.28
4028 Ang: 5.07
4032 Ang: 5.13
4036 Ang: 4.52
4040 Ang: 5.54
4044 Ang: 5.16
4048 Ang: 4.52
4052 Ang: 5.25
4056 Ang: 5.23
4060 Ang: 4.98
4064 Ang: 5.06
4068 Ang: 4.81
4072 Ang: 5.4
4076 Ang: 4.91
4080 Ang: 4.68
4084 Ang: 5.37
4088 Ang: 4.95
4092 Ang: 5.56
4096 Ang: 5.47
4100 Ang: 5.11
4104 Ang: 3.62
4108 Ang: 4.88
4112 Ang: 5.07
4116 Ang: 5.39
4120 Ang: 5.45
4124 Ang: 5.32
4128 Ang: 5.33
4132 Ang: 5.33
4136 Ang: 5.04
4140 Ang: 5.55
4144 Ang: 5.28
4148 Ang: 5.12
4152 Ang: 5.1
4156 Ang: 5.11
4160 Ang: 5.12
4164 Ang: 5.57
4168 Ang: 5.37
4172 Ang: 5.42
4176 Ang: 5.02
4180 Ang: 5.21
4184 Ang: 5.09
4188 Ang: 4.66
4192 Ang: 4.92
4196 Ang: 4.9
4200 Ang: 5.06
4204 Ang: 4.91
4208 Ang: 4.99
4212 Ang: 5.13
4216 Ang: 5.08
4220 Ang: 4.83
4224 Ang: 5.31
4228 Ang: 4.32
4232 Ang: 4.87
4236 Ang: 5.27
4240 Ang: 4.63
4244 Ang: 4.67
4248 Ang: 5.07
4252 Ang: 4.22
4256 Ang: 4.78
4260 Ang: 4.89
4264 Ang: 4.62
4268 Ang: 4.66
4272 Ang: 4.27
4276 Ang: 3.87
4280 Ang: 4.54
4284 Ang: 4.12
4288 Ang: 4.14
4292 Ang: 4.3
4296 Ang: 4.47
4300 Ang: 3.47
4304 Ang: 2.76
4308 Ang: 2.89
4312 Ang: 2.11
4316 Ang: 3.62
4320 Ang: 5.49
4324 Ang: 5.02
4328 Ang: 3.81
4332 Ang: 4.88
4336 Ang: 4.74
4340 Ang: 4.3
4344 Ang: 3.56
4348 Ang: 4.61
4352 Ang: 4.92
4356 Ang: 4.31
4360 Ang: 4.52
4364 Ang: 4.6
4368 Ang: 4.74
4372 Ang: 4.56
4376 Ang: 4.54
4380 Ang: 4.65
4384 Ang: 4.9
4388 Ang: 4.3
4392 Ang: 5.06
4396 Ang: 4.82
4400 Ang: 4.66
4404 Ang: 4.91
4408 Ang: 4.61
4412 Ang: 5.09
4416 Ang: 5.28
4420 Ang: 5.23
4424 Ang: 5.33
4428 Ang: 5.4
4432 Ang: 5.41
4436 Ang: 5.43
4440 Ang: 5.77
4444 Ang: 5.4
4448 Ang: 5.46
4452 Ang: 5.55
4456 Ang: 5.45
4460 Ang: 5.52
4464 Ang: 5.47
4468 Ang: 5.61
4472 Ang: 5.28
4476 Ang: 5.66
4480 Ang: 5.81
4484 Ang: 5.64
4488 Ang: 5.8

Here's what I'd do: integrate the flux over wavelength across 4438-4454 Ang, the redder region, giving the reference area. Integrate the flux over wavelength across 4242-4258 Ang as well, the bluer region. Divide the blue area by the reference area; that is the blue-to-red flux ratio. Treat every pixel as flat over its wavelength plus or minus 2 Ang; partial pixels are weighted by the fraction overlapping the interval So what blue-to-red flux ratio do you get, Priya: 0.84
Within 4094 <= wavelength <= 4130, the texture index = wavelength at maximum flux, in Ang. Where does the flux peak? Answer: 4096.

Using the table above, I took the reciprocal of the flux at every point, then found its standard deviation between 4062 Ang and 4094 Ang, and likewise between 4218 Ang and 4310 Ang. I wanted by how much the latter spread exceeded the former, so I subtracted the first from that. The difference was 0.032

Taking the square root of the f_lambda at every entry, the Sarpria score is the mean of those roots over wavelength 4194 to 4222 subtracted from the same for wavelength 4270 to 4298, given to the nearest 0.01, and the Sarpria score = -0.17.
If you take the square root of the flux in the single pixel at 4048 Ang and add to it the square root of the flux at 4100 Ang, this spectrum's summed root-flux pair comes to 4.39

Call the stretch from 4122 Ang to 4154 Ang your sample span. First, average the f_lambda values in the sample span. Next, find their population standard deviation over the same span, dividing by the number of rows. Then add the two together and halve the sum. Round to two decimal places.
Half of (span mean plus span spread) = 2.71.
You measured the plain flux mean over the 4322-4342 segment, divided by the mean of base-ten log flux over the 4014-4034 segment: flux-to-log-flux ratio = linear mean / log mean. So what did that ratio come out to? 6.4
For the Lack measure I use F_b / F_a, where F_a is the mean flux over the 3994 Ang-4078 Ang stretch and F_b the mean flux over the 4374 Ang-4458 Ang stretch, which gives 1.00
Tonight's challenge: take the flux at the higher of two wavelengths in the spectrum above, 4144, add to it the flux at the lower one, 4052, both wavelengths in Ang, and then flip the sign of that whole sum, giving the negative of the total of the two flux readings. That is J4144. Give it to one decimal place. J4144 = -10.5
